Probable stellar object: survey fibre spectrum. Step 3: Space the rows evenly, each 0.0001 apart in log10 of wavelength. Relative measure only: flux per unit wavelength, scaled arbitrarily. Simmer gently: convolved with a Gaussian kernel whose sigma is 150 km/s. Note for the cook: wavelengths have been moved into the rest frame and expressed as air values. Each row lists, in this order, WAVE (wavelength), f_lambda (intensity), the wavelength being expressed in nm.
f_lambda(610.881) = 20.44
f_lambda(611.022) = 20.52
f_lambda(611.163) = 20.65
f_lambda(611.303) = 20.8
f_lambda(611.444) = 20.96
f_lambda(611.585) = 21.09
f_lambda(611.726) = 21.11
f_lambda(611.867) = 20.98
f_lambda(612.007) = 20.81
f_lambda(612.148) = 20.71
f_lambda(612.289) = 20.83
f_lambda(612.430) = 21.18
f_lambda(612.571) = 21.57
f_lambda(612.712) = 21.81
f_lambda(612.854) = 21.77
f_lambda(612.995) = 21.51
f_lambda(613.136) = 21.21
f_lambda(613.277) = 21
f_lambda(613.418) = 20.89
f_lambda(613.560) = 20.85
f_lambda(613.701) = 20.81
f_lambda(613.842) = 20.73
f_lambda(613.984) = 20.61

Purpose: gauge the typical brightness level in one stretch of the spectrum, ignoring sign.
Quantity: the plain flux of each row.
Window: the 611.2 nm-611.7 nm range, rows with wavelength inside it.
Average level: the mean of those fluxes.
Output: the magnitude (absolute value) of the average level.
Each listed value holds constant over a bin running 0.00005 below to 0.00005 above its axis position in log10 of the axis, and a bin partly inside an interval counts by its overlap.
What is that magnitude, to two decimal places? 20.95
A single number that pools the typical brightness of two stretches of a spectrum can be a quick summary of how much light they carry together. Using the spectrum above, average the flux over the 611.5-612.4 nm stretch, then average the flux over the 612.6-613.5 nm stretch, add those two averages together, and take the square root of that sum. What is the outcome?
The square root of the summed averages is 6.50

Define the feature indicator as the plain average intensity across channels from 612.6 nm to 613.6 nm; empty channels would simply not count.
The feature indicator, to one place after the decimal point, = 21.3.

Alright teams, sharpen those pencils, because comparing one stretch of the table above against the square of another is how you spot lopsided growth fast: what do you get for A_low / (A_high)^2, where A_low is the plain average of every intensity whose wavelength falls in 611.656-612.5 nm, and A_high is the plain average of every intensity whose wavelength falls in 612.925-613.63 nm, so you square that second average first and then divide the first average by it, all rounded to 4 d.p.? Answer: 0.0471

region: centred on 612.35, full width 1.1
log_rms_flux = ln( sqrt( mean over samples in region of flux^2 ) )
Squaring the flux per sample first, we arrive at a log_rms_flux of 3.05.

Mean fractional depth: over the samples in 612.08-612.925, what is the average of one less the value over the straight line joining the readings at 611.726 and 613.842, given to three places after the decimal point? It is -0.016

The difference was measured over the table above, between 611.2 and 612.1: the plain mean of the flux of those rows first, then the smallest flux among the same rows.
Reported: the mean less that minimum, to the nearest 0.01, 0.16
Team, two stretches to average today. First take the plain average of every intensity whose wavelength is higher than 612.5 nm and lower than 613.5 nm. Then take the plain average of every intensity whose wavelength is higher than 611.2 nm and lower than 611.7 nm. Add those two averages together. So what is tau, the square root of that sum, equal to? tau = 6.51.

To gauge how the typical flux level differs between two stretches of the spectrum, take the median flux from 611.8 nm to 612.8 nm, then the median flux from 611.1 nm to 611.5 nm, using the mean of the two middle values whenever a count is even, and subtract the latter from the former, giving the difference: 0.18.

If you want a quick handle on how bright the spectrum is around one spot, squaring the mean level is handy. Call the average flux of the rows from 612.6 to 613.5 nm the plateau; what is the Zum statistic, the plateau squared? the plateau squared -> 456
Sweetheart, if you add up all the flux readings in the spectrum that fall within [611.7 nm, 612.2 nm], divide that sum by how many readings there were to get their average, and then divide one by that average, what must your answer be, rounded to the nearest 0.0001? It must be 0.0478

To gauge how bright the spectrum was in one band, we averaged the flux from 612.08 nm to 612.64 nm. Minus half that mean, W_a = -10.54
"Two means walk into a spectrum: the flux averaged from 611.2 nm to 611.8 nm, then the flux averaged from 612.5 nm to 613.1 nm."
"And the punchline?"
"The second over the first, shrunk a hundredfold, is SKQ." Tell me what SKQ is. 0.0103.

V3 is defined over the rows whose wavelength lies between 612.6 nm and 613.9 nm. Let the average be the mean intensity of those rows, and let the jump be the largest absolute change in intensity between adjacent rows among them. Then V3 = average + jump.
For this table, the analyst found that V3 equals 21.5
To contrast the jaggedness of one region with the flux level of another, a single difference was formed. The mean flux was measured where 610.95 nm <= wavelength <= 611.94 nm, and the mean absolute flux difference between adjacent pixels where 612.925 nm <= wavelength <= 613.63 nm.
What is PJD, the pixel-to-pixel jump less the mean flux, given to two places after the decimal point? -20.71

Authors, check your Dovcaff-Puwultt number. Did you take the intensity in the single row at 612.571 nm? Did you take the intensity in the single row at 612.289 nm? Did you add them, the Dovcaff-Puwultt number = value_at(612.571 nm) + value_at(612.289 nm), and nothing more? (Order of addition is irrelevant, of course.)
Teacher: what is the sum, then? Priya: 42.4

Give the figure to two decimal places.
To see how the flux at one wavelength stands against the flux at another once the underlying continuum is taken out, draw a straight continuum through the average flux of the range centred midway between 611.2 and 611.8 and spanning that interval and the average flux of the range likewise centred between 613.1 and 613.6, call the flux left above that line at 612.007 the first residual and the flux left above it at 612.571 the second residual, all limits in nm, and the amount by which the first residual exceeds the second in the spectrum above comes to -0.76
